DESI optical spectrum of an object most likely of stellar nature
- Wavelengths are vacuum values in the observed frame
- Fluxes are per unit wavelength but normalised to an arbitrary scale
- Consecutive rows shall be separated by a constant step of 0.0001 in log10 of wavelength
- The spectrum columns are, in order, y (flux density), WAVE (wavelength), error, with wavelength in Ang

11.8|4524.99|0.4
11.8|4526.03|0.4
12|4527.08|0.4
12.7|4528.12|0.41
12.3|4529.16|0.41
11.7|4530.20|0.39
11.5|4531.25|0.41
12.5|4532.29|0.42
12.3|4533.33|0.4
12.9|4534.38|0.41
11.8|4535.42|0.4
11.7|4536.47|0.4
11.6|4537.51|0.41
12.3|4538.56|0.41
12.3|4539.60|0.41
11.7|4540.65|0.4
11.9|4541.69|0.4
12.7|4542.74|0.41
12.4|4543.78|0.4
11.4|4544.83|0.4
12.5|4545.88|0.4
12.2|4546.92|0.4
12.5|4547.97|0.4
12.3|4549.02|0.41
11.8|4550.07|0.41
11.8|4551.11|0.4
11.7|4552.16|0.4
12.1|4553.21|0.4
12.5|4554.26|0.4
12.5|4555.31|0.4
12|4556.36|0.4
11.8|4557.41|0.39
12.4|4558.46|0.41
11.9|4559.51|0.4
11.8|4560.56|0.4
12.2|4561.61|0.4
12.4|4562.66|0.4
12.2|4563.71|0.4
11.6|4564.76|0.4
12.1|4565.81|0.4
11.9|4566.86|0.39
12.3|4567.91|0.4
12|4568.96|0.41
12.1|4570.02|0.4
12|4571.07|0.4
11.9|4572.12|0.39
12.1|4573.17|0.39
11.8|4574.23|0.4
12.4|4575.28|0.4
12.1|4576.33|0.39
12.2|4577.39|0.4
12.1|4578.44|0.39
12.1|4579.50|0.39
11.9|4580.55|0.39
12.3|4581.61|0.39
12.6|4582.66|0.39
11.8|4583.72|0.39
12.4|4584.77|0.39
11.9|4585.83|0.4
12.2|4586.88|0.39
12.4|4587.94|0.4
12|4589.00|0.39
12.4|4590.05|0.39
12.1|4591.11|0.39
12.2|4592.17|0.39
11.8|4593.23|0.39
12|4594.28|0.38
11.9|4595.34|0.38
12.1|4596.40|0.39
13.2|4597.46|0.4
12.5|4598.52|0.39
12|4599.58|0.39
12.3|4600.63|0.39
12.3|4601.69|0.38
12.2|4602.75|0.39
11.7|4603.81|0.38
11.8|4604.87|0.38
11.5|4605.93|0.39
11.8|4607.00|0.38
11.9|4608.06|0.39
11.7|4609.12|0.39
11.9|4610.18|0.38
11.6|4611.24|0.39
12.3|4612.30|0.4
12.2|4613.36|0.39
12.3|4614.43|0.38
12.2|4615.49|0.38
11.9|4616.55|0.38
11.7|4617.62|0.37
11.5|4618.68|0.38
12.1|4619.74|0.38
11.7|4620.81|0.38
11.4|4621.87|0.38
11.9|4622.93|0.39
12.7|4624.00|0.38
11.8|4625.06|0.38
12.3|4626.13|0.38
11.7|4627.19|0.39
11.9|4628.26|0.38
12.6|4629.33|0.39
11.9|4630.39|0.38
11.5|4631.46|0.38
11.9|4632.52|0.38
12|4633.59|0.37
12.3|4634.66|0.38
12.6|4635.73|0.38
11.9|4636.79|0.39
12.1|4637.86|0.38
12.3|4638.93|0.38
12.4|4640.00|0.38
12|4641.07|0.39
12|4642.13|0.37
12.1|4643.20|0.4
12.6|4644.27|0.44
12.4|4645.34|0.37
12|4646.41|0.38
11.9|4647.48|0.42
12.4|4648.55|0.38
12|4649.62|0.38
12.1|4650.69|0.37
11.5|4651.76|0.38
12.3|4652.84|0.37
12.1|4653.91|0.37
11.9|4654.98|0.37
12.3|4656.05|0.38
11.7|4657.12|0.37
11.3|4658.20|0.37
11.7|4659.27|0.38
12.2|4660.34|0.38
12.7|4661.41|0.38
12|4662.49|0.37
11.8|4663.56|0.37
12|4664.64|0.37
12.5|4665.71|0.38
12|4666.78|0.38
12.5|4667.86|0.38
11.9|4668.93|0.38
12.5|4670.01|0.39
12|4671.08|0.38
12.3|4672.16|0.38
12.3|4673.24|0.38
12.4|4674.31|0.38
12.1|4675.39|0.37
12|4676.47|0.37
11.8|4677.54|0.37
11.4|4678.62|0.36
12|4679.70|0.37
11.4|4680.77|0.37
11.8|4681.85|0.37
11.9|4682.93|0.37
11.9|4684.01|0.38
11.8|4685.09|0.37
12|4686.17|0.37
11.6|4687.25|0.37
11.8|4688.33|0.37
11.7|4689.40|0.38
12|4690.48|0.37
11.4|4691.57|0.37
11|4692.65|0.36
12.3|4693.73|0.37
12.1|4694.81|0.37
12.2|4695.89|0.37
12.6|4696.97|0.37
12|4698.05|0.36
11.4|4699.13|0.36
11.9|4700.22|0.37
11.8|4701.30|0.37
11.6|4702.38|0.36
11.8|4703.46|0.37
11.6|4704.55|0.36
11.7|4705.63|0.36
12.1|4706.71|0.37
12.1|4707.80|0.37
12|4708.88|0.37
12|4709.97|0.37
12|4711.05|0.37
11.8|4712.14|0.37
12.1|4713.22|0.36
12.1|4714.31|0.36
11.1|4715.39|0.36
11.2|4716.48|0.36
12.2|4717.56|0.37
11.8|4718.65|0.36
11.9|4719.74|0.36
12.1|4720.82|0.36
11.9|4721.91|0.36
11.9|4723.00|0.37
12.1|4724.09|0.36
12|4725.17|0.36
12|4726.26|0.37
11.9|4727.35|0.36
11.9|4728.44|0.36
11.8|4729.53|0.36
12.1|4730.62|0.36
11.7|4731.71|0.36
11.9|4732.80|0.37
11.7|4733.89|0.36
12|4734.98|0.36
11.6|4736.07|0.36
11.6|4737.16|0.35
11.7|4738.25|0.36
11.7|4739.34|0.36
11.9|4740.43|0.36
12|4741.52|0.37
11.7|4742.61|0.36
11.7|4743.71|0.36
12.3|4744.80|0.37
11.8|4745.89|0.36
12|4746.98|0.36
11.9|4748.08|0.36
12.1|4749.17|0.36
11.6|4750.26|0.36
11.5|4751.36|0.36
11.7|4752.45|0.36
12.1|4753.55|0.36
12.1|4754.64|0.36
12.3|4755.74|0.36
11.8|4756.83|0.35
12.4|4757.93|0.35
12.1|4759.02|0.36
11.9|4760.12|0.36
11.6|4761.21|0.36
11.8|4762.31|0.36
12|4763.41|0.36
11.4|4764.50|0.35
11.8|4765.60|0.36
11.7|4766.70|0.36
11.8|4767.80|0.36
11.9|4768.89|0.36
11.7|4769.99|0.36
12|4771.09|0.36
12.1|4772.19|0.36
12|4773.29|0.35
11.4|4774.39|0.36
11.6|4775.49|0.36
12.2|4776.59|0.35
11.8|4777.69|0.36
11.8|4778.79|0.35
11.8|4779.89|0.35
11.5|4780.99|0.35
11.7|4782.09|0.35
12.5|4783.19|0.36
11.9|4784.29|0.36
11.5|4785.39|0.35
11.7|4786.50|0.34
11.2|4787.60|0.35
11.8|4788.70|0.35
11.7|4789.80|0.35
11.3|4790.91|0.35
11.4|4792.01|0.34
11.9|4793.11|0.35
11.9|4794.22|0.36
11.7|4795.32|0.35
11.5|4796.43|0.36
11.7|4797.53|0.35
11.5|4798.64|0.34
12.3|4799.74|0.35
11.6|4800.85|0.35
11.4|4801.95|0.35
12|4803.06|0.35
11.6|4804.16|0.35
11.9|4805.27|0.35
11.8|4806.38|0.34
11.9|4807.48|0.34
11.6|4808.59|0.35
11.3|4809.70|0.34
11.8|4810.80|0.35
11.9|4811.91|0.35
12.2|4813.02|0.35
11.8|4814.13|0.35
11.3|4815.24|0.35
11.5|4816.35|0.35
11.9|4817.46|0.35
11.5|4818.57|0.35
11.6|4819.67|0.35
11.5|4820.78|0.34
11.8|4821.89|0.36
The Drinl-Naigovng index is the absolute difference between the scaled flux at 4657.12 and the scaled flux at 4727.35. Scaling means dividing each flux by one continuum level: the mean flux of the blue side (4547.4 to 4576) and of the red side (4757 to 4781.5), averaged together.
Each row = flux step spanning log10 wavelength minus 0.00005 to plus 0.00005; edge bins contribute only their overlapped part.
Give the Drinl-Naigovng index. 0.017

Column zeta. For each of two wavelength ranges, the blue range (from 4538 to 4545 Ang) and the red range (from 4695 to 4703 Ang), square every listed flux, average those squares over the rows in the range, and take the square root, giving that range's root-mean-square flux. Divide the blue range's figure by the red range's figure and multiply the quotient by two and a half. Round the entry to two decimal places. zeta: 2.54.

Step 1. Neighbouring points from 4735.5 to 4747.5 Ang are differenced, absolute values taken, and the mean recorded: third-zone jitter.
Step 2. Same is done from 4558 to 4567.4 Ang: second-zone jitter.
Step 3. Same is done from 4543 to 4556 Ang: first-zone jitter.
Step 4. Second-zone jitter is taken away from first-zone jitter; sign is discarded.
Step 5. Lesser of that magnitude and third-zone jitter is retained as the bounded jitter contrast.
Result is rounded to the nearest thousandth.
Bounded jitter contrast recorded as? 0.053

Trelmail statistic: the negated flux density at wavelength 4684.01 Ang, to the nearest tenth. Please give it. -11.9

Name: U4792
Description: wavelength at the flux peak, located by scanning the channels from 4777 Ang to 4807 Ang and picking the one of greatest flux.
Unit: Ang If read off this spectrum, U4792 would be 4783.19 Ang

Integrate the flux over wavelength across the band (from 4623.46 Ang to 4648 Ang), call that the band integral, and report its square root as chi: 17.25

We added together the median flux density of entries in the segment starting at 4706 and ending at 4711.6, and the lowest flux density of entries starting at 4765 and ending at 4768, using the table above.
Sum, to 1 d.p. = 23.7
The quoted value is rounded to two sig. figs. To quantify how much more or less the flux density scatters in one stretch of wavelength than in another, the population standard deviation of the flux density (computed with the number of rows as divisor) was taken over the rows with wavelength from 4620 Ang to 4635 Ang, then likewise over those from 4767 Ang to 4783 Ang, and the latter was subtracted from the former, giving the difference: 0.15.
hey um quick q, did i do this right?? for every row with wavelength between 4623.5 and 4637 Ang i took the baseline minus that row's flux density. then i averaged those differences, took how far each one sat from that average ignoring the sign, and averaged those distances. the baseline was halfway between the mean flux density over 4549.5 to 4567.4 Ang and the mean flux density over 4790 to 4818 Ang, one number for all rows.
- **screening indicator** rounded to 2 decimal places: 0.32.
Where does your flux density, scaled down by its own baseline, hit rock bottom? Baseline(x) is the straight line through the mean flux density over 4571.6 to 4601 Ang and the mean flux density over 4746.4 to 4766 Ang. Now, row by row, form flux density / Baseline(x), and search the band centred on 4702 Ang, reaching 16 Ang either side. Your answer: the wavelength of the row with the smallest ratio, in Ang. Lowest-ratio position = 4692.65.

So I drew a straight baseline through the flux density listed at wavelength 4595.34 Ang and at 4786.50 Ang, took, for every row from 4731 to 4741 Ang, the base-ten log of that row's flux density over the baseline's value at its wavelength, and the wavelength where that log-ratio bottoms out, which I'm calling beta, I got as 4736.07 Ang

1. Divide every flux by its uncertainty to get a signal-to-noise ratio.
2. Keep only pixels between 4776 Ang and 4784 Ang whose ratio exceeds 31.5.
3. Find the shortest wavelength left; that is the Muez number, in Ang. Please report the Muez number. 4776.59 Ang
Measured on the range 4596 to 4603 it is 4597.46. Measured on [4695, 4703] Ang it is 4695.89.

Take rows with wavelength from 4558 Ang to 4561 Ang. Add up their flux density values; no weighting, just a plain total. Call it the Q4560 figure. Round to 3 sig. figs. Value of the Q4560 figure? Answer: 36.1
